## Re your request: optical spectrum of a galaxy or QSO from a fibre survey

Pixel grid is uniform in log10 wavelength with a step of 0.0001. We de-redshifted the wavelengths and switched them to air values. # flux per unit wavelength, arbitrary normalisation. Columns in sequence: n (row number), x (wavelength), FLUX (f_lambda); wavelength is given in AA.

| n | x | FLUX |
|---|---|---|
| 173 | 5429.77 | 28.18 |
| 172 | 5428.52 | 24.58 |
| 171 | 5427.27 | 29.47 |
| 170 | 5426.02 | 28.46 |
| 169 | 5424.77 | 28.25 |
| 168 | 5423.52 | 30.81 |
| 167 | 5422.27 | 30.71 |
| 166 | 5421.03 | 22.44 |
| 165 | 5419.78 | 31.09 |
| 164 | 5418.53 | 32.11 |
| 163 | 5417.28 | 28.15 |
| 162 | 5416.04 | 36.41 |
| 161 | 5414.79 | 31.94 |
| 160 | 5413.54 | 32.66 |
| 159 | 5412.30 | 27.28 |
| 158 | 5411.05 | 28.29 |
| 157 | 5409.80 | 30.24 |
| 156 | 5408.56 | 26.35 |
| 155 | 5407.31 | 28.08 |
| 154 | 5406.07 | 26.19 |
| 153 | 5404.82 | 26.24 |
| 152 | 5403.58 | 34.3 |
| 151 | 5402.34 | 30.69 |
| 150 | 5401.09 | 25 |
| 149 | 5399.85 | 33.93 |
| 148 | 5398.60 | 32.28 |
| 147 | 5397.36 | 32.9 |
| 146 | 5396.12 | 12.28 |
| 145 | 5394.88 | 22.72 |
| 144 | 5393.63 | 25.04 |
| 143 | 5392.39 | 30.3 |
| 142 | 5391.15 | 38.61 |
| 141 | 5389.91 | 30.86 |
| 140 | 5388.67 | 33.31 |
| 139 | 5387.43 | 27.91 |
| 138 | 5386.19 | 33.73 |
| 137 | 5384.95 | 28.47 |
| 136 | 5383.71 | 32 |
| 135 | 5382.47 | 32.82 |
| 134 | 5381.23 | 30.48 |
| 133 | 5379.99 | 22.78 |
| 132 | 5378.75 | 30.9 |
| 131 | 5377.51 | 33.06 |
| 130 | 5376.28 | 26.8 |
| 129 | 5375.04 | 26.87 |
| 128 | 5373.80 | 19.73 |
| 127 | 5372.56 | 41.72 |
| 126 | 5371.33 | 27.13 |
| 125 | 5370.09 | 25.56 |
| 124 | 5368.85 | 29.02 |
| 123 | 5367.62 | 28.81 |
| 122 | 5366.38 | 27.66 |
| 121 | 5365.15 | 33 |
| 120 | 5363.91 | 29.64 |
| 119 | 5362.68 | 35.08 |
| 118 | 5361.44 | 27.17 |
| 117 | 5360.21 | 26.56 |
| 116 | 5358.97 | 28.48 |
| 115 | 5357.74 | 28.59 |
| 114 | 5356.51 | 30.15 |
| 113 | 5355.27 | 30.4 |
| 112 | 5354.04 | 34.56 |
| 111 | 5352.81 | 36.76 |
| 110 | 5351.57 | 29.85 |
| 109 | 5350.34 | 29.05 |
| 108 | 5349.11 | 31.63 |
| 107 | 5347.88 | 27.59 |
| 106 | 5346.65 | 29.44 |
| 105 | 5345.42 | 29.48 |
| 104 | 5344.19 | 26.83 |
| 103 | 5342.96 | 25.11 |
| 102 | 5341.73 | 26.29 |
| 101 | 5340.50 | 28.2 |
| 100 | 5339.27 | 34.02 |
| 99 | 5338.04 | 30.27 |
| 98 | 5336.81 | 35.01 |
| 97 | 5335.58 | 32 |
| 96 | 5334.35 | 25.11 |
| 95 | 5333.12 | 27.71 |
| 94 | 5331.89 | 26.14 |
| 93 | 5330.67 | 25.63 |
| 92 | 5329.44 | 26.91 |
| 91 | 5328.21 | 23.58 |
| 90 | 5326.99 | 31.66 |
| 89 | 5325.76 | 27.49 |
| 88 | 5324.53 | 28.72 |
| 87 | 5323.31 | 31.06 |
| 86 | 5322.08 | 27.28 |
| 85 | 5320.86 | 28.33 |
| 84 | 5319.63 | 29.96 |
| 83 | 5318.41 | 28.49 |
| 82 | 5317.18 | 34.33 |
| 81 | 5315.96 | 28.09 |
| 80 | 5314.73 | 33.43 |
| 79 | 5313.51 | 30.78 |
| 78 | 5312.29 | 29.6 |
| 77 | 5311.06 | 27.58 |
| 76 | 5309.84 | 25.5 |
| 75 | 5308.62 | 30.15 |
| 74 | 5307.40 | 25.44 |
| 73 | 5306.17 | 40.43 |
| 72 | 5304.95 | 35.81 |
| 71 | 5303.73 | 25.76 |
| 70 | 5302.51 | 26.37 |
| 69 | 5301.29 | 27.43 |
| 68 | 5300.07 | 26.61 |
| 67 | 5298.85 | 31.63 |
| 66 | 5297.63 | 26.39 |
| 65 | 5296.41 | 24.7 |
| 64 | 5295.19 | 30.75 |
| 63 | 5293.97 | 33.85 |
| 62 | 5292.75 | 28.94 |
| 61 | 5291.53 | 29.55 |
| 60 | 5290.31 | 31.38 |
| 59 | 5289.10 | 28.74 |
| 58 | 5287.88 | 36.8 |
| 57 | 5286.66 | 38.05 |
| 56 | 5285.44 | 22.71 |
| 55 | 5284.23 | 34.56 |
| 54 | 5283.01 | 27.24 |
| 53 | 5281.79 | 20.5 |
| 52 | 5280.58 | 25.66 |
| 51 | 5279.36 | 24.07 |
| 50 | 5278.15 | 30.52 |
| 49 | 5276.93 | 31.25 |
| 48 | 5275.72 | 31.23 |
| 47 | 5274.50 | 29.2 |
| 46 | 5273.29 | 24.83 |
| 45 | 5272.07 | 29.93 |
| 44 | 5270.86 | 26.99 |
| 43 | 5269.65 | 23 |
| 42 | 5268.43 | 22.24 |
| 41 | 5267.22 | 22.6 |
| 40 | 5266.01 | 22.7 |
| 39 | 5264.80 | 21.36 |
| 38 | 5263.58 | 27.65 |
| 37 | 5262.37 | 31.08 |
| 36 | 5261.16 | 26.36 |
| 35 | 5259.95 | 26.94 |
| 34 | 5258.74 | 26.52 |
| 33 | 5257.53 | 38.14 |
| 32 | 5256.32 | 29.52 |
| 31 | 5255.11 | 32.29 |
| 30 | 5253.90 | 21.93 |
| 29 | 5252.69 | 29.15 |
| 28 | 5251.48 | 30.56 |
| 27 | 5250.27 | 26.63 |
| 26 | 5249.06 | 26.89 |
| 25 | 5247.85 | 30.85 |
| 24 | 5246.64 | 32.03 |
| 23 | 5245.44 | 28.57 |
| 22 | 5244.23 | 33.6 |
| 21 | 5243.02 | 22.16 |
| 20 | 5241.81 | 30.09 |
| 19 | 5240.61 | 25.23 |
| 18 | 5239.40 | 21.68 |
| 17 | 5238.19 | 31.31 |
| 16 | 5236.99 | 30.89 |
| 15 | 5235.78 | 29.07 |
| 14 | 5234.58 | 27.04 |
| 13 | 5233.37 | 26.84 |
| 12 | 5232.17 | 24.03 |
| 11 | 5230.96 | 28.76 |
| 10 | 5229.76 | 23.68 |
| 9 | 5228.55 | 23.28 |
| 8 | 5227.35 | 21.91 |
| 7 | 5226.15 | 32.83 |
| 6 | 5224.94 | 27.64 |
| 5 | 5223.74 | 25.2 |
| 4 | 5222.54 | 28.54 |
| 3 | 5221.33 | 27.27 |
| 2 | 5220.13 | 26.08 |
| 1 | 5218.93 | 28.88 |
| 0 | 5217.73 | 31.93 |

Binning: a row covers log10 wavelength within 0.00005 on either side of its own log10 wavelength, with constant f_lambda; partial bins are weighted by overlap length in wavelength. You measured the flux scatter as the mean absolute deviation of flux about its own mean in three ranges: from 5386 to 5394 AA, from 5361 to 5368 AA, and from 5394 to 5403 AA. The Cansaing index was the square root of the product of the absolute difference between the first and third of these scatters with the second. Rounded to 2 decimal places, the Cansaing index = 2.68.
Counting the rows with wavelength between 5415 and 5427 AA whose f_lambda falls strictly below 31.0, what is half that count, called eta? 3.0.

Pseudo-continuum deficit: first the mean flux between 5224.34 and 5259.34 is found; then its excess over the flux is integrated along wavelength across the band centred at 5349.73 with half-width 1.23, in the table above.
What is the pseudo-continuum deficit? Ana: -5.7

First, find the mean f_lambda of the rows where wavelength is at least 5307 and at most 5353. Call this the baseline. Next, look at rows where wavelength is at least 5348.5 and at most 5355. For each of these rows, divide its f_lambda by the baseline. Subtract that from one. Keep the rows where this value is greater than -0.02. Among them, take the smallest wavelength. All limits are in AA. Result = 5350.34 AA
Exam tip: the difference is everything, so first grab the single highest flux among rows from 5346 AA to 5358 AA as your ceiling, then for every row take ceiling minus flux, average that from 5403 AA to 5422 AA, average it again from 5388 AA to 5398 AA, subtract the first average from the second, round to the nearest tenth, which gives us 1.2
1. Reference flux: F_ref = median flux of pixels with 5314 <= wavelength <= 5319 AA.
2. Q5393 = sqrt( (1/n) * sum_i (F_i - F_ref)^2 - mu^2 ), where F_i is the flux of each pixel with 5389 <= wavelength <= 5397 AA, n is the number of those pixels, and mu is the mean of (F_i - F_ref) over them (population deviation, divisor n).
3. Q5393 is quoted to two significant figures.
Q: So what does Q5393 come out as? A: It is 8.2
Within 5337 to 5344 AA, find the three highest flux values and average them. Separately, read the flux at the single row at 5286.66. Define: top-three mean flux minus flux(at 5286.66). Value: -7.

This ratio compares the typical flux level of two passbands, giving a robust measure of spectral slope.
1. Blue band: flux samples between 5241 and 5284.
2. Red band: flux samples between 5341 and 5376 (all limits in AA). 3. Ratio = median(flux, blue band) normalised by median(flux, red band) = 0.942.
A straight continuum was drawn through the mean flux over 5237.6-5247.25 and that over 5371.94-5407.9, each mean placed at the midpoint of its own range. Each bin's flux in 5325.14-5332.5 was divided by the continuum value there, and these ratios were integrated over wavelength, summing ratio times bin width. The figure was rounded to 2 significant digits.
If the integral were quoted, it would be 6.9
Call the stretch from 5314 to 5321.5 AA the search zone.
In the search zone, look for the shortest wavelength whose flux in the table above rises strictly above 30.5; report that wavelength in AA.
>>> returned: 5314.73 AA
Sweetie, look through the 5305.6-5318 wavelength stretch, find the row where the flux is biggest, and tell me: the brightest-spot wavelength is 5306.17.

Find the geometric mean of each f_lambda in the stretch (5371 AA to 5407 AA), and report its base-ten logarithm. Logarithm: 1.46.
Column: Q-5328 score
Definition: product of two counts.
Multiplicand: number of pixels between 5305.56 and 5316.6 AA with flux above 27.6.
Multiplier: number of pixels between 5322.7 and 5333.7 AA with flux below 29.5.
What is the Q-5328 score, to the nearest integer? 42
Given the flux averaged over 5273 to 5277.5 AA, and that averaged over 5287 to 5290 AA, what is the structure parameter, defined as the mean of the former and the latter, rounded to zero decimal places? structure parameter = 31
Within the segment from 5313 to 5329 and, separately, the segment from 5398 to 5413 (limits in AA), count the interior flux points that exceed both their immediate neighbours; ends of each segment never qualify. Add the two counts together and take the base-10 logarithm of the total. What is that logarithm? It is 0.95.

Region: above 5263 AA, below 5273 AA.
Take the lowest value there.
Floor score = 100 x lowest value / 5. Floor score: 427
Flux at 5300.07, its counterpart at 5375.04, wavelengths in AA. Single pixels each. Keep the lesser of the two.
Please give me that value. 26.6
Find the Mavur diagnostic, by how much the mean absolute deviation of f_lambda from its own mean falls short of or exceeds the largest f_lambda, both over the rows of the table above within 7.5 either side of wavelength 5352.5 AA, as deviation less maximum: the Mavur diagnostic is -34.9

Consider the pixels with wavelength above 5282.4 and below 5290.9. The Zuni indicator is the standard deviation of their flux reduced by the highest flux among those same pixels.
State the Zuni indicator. -33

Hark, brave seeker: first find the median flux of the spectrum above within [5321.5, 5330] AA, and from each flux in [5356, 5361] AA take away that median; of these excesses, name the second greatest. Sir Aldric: 1.1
